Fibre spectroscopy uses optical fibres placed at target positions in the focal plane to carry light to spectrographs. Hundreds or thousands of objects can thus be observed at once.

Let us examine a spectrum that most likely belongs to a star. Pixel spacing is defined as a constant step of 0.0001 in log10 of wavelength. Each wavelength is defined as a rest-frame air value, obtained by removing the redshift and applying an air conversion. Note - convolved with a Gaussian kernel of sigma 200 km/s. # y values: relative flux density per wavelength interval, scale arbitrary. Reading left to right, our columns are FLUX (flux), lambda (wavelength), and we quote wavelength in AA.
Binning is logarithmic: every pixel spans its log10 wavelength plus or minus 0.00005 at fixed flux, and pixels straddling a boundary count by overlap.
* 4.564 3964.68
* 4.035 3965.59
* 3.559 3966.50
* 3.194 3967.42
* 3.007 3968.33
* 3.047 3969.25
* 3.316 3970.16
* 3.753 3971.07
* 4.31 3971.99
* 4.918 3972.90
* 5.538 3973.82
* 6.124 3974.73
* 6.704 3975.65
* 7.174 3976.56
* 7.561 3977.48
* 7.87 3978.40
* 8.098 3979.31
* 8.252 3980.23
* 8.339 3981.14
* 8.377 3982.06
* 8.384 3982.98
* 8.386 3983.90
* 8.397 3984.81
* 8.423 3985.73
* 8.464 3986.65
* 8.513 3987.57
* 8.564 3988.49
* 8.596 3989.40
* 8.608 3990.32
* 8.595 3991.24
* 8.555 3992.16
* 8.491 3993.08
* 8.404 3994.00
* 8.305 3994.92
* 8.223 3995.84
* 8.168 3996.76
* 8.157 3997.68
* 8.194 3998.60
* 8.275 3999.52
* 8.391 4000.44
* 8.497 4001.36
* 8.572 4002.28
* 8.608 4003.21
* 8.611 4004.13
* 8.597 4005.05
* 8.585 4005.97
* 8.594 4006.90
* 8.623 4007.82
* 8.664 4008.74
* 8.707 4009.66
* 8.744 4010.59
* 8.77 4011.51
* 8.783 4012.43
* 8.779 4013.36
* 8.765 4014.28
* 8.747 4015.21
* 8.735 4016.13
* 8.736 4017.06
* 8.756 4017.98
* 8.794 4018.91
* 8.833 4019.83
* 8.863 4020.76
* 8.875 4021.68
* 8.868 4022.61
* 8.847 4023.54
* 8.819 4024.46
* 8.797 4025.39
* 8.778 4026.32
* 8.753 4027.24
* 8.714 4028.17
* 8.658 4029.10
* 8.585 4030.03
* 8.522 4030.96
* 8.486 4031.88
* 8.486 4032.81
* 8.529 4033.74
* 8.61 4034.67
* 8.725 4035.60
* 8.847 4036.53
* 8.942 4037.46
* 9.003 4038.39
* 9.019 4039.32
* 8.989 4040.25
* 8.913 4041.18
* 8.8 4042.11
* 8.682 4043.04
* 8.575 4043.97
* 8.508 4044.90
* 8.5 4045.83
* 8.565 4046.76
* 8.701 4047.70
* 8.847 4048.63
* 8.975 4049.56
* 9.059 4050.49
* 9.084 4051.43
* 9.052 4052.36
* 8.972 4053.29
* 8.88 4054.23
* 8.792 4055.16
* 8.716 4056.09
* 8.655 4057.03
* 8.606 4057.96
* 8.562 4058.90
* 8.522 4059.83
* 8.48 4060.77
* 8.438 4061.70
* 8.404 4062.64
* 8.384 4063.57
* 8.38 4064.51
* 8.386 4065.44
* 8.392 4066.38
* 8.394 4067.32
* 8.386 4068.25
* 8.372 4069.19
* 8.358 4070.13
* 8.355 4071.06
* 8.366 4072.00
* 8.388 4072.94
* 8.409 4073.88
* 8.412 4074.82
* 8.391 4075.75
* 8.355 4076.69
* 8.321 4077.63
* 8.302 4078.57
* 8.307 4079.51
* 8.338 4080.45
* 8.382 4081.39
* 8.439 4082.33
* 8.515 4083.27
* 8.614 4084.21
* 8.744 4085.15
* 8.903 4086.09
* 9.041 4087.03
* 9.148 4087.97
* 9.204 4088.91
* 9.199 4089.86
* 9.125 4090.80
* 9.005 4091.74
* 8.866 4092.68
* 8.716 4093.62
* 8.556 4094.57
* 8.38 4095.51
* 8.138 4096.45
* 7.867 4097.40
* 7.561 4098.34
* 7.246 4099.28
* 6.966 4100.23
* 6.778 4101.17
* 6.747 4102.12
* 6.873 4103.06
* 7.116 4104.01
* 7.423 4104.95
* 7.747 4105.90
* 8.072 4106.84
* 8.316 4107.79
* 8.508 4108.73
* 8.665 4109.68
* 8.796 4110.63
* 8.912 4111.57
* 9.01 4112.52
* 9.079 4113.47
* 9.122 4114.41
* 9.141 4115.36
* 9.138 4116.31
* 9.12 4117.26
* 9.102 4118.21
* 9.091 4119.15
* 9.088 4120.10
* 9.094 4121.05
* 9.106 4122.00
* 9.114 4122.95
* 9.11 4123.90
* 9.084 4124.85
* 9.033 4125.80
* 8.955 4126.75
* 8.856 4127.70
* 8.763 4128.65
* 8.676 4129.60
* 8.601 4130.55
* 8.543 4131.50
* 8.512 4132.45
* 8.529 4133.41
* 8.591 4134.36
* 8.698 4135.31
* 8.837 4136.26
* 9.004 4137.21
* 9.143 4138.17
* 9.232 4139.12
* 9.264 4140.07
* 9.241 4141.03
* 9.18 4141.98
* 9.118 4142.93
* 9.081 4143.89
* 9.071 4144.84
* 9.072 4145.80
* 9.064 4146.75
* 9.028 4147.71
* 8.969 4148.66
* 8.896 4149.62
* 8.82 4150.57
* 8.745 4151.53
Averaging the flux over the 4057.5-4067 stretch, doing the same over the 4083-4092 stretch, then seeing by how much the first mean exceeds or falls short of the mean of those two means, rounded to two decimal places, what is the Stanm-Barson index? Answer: -0.25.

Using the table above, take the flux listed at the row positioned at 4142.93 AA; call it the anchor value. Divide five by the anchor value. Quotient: 0.55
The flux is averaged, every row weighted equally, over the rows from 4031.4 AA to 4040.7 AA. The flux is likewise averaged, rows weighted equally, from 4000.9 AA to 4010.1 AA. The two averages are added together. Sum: 17.4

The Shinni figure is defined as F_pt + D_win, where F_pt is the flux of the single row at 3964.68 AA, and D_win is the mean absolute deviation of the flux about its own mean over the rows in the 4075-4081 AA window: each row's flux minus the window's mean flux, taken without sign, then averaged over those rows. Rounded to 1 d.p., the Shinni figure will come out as 4.6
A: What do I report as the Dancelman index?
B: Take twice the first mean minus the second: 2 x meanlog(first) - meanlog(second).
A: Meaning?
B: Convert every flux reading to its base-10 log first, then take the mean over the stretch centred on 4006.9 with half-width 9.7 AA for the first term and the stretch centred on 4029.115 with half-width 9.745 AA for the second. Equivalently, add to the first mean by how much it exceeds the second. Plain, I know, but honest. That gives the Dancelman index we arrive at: 0.926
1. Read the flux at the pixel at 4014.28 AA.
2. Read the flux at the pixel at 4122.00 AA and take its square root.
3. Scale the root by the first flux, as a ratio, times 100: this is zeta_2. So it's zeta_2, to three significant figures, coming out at 34.4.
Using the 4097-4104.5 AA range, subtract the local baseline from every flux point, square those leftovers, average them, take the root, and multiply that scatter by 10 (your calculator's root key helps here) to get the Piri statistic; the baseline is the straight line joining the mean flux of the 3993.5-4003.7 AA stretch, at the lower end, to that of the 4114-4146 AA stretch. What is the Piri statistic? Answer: 17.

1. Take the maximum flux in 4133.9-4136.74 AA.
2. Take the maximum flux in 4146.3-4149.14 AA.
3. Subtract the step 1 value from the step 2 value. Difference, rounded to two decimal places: 0.23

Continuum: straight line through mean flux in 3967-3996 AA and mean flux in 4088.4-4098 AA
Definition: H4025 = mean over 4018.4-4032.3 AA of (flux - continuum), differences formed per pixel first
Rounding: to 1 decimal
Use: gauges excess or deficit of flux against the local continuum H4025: 1.0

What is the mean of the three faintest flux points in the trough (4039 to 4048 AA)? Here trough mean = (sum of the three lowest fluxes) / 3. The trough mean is 8.52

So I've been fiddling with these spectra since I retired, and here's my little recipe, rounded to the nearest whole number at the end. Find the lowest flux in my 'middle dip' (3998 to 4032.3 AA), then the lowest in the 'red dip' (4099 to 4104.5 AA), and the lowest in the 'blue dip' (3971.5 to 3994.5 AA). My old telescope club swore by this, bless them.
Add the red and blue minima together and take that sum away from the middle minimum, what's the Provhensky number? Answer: -3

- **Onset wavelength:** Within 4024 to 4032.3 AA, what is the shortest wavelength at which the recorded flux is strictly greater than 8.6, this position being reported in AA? 4024.46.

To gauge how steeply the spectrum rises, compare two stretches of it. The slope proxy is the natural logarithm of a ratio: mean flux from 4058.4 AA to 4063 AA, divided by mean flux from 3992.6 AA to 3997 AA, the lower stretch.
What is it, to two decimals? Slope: 0.02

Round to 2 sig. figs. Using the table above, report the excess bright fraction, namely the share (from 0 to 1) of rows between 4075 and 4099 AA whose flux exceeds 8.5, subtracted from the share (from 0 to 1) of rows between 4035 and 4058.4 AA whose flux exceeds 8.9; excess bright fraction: -0.12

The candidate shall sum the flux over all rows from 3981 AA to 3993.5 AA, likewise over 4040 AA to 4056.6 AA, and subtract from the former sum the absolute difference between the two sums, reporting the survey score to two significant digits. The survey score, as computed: 79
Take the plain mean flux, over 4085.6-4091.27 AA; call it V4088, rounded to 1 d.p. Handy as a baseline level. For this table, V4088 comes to 9.1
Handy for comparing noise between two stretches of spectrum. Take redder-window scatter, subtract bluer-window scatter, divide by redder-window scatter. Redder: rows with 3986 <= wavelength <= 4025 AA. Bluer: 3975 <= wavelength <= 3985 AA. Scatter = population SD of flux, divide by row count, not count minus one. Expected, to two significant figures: -1.8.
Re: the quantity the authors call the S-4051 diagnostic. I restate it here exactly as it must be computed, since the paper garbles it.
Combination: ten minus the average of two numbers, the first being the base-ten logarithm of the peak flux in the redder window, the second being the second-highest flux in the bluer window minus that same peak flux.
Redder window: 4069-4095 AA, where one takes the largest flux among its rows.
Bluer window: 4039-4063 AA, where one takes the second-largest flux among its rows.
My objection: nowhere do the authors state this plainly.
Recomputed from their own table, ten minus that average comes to 9.59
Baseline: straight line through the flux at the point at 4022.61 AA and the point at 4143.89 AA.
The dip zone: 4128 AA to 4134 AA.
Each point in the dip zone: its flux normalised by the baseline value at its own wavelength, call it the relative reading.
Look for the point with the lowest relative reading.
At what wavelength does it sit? 4132.45 AA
